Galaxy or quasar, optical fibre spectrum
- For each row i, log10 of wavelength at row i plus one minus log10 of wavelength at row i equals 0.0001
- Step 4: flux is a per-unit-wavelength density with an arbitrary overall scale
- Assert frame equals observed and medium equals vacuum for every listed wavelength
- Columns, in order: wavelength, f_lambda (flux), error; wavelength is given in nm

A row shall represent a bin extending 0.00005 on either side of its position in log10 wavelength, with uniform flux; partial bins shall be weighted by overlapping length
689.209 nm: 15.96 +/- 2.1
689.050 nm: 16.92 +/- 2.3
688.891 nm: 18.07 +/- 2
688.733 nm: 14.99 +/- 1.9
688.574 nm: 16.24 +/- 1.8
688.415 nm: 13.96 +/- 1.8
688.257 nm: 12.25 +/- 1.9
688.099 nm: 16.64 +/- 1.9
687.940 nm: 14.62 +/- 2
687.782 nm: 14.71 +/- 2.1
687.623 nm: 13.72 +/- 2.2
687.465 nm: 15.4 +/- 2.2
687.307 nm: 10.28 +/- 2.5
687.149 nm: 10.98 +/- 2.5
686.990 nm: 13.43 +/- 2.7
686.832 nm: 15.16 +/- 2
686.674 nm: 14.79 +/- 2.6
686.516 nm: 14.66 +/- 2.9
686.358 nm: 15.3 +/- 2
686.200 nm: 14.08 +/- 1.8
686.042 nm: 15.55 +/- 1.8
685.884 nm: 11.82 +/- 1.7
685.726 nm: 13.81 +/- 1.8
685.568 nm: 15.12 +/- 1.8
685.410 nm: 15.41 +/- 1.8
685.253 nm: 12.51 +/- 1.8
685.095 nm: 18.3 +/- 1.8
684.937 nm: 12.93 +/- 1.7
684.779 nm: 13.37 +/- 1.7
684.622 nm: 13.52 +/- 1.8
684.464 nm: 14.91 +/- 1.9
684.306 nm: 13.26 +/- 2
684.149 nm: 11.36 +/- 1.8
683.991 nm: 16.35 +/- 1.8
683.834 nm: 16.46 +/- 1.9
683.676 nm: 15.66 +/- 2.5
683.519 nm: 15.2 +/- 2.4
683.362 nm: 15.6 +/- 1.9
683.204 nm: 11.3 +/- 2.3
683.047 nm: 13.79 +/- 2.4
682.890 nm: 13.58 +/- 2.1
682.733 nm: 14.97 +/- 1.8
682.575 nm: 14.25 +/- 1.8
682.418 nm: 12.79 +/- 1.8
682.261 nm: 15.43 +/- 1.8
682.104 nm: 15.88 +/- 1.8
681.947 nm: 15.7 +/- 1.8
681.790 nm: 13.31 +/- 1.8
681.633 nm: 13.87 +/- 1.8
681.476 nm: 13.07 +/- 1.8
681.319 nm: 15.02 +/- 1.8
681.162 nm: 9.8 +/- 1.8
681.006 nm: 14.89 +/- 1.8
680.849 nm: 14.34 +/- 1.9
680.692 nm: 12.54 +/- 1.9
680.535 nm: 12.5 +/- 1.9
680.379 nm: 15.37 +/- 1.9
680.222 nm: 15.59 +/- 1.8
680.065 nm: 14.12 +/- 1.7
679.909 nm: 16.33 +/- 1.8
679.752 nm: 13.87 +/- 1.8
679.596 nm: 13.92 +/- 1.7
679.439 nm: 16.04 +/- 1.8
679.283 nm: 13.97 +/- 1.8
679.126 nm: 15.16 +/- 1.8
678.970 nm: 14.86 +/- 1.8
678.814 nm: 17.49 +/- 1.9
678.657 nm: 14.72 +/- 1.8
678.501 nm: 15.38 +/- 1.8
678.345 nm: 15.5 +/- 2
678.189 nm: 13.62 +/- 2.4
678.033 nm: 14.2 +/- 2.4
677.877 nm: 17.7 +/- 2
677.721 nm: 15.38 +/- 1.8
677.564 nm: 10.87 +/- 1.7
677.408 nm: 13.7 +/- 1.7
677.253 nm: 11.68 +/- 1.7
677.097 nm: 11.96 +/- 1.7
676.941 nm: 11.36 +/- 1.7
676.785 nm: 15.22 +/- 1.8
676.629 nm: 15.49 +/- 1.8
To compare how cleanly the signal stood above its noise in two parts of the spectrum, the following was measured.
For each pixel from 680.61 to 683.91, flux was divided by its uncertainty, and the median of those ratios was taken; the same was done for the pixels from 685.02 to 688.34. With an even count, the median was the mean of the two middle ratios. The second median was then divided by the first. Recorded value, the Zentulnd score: 0.93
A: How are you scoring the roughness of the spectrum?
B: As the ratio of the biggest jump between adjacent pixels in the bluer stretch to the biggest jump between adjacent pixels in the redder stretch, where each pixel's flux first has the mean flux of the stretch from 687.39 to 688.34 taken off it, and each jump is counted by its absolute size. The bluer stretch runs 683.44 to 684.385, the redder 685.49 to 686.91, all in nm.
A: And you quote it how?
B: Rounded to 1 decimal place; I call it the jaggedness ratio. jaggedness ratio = 1.3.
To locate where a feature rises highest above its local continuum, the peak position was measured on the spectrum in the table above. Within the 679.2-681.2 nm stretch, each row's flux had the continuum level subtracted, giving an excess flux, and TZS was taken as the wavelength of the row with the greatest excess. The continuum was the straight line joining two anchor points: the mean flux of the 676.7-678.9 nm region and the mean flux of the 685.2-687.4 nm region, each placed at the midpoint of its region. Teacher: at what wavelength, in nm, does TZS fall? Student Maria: 679.909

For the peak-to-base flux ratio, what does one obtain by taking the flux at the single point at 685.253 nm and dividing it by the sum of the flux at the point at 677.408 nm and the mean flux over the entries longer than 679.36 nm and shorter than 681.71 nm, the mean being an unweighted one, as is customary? 0.45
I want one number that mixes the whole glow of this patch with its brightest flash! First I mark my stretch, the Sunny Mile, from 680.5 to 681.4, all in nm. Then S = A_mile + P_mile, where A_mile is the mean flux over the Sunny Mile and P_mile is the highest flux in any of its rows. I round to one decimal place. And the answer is 28.2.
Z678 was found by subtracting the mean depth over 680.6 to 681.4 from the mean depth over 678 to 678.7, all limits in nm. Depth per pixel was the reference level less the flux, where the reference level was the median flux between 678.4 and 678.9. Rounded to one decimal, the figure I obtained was -1.4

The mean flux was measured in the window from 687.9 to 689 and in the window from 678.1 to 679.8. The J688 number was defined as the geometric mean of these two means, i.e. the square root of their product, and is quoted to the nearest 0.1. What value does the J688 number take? 15.1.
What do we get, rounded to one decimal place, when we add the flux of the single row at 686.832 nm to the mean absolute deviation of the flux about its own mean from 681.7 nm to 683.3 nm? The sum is 16.3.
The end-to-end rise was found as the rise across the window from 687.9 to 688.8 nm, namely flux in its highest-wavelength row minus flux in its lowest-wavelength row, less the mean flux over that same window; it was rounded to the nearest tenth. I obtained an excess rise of -14.4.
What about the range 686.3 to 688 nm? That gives -14.6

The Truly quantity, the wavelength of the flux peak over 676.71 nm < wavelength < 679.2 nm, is 677.877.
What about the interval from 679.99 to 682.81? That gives 682.104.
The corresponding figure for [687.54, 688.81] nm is 688.099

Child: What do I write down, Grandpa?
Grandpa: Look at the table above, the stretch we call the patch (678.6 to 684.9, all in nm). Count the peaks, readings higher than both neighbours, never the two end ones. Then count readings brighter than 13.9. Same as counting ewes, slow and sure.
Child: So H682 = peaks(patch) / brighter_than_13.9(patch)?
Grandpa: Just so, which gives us 0.56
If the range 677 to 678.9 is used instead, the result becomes 0.43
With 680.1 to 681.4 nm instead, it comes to 0.20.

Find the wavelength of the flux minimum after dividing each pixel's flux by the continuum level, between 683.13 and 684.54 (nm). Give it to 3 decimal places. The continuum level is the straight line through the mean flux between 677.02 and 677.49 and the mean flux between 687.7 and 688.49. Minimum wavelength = 684.149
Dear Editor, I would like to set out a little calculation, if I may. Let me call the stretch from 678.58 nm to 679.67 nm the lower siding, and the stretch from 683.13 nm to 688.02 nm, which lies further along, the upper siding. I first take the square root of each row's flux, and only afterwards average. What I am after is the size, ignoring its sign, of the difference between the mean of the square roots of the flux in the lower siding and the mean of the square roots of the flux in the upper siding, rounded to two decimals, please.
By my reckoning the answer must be 0.13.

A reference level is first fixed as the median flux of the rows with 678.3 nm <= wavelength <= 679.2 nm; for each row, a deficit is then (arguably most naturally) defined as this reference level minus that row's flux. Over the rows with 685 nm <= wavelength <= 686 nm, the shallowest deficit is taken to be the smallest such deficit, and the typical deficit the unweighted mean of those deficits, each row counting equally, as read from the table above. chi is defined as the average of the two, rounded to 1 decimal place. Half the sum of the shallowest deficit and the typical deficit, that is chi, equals -1.1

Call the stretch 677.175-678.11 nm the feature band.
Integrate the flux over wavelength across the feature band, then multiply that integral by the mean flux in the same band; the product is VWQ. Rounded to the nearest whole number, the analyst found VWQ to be 181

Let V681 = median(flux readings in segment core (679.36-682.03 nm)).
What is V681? 14.1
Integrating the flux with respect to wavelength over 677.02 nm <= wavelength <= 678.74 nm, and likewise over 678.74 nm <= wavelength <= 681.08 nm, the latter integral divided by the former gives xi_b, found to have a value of 1.4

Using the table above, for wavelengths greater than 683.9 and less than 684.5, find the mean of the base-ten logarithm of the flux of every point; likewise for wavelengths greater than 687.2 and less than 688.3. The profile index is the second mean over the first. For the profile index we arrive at 0.999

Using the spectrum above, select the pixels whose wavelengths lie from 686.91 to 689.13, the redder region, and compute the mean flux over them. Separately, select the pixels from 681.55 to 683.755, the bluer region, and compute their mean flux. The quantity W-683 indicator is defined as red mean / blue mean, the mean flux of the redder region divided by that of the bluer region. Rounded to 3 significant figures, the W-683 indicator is 1.00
